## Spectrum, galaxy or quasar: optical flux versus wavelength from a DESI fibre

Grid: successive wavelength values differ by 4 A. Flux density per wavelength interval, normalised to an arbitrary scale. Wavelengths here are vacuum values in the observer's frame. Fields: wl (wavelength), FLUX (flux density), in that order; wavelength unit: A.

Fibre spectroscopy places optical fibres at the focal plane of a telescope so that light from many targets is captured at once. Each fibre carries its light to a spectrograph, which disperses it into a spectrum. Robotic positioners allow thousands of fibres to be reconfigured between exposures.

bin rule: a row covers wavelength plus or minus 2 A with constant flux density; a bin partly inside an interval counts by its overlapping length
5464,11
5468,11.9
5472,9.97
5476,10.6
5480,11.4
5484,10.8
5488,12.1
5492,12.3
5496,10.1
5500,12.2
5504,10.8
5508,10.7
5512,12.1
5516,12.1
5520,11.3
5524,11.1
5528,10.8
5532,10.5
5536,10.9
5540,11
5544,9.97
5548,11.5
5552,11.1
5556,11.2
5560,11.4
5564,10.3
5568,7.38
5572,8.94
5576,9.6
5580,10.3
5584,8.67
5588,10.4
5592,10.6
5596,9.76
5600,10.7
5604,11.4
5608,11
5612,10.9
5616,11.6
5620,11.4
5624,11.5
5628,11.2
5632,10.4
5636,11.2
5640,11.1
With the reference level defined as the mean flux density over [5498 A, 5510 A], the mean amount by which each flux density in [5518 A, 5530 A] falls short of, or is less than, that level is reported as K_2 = 0.17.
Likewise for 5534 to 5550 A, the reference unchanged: 0.39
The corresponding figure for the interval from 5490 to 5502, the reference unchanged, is -0.30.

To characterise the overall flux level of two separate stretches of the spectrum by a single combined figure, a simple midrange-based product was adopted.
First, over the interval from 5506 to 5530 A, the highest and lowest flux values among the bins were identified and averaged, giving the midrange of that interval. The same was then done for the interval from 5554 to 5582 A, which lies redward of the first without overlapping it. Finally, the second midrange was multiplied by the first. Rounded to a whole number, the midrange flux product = 107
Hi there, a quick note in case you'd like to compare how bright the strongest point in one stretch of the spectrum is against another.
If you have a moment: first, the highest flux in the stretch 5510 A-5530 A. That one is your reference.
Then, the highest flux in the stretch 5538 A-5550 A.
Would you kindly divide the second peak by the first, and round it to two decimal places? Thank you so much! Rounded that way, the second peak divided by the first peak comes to 0.95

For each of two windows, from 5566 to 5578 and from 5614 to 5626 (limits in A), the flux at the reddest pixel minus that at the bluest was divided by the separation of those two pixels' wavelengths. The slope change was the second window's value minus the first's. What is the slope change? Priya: -0.29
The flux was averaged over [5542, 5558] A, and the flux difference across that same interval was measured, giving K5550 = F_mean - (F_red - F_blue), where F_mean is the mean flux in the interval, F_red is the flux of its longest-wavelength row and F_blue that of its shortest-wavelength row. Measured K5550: 9.7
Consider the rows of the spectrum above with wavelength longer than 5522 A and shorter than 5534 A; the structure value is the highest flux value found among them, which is 11.1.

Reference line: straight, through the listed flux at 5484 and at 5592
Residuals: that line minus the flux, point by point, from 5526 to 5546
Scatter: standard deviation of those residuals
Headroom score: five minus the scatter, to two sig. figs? 4.6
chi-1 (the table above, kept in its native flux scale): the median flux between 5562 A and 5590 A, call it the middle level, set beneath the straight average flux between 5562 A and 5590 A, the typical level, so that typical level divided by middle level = 0.976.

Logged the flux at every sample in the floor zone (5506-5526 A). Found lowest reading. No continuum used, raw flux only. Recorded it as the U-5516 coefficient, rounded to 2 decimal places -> 10.70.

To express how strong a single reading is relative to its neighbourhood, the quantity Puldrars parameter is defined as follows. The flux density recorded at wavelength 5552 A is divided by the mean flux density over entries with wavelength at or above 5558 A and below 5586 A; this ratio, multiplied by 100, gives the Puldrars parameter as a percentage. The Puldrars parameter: 117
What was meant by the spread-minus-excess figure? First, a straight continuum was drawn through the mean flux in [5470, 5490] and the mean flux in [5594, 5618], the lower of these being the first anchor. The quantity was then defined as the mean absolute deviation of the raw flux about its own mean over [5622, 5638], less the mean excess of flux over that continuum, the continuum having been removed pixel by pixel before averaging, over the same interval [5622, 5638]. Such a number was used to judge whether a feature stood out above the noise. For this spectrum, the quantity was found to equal 0.14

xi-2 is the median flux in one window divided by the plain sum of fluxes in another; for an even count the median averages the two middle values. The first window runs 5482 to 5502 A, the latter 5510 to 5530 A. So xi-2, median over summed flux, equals 0.211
